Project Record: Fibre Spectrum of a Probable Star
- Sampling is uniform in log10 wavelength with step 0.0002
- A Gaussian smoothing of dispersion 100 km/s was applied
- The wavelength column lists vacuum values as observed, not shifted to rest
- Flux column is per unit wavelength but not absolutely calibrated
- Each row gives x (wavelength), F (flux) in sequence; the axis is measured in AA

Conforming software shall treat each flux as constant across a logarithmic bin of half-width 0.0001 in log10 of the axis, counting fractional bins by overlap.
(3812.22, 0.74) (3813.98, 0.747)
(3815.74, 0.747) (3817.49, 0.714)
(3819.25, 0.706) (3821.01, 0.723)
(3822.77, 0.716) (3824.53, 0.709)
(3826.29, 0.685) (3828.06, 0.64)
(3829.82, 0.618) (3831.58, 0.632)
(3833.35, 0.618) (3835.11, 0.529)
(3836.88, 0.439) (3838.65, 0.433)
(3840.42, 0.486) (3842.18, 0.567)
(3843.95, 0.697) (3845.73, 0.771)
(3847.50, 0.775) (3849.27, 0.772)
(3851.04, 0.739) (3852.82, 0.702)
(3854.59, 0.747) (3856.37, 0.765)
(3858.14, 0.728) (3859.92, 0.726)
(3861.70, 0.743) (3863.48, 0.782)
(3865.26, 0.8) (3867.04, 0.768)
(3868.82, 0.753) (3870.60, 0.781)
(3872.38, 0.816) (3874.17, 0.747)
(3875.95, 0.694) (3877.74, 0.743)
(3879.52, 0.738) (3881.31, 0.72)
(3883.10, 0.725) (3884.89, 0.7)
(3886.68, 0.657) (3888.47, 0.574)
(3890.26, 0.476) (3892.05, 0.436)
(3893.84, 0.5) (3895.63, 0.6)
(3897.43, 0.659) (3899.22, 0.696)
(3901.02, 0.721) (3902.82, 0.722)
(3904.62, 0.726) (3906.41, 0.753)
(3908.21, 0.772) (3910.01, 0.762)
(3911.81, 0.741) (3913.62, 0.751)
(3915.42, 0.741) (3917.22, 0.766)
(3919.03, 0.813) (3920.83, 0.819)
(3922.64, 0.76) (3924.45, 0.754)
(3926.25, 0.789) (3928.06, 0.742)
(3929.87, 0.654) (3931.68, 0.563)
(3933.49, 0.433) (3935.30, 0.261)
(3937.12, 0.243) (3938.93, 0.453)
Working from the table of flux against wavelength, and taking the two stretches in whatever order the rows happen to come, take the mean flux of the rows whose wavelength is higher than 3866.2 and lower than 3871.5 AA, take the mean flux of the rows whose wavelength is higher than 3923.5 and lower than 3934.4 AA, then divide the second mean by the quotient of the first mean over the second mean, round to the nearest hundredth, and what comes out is 0.56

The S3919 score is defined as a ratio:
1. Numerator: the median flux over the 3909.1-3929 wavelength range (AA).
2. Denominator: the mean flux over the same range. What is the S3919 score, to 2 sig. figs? 0.99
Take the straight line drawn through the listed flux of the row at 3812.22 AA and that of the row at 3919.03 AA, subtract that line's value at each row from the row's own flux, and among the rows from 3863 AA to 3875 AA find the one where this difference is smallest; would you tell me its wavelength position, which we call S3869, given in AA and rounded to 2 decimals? 3874.17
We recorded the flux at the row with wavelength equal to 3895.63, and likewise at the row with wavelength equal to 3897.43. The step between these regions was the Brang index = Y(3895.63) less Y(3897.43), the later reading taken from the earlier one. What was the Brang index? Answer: -0.06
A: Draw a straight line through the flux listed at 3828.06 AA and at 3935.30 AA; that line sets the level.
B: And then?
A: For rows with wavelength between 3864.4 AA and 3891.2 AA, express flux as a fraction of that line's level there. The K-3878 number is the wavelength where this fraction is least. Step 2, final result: 3890.26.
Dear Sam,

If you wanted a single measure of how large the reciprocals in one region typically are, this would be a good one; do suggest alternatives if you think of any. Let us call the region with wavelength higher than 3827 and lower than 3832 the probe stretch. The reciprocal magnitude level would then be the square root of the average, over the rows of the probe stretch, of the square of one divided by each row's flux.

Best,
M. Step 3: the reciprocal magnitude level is 1.59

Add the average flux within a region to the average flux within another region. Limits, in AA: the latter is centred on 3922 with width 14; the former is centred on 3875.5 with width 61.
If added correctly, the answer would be 1.48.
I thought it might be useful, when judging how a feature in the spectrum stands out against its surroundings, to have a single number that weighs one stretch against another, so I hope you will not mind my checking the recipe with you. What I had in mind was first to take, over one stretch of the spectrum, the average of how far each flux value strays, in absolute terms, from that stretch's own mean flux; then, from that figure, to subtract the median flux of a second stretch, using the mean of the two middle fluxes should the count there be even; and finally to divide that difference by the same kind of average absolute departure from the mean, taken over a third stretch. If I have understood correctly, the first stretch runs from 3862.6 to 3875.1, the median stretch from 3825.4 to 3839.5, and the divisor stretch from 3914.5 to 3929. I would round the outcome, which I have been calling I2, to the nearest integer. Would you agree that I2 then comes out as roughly -23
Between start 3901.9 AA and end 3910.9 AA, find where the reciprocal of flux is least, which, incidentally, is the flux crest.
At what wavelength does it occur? 3908.21 AA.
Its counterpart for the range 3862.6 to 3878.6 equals 3872.38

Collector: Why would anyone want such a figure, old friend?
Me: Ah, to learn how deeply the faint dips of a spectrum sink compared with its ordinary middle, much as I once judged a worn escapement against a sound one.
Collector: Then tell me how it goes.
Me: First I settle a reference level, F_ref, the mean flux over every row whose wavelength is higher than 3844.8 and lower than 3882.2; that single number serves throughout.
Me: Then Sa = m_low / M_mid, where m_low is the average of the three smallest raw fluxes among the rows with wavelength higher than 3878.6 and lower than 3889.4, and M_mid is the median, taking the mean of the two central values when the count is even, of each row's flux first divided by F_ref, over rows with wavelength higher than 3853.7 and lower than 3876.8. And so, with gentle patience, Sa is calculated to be 0.6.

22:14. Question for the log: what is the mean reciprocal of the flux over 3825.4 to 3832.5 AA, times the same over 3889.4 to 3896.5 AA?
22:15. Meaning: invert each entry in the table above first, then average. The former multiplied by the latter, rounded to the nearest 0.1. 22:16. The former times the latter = 3.1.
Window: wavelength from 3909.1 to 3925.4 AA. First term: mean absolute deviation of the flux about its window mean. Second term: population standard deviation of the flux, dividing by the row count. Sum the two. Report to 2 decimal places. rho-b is 0.05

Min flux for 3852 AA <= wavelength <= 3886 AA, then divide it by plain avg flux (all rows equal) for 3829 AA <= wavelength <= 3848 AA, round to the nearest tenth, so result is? 1.2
